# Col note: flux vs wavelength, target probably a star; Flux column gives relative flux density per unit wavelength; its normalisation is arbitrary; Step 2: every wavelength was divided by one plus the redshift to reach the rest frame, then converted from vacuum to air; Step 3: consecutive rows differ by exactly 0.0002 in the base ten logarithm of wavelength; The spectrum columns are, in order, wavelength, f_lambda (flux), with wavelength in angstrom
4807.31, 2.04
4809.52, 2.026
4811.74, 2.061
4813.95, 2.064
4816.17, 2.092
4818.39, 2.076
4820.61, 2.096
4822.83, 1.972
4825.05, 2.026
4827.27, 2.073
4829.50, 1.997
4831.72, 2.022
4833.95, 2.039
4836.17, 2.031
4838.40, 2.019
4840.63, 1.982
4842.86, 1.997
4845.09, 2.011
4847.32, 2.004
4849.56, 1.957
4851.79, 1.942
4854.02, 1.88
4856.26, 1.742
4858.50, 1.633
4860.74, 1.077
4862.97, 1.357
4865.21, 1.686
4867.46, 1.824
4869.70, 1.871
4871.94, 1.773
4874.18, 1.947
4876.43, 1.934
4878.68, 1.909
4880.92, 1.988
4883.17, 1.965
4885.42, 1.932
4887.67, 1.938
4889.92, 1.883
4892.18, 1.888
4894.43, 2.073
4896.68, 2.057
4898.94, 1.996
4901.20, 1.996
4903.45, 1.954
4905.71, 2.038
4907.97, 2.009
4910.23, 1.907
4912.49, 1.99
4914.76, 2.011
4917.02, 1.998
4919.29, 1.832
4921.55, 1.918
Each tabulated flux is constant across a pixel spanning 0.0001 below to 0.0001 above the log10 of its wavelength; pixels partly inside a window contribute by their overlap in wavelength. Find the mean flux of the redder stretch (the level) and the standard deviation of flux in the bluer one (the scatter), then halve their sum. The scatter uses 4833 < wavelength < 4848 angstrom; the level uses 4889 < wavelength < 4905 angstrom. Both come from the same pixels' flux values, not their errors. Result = 1.00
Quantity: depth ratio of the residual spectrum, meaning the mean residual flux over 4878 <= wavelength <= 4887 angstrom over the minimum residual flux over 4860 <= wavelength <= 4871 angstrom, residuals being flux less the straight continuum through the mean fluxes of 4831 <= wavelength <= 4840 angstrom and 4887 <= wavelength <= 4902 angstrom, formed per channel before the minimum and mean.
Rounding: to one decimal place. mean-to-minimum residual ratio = 0.0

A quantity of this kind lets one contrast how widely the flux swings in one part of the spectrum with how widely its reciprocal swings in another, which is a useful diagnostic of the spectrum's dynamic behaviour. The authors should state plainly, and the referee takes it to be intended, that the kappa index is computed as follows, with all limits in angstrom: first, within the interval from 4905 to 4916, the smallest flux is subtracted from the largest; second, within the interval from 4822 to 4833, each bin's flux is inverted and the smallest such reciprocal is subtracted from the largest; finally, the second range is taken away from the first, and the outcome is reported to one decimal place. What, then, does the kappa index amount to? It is 0.1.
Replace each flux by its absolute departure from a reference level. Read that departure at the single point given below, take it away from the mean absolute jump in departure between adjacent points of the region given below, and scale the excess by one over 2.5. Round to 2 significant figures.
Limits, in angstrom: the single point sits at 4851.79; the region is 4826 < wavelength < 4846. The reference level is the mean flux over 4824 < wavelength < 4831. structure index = -0.030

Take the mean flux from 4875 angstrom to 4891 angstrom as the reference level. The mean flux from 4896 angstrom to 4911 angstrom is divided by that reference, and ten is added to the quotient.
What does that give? 11.0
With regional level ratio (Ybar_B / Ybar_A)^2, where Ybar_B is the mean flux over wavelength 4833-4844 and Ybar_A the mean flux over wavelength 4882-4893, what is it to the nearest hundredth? 1.10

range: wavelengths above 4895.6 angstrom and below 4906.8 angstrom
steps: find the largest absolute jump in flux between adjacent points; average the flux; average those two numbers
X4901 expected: 1.05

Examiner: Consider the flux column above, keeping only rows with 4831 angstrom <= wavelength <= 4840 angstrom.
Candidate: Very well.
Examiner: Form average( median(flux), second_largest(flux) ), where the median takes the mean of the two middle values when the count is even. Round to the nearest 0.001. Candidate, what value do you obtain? 2.029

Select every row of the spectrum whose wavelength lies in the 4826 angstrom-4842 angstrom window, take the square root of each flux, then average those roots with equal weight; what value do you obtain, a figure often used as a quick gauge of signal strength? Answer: 1.422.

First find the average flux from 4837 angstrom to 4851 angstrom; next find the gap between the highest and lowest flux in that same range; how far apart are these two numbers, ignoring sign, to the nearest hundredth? 1.93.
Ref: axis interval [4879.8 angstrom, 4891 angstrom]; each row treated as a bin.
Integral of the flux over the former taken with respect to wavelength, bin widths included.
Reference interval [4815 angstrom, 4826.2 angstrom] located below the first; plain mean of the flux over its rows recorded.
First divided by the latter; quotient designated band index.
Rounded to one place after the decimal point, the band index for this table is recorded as 10.6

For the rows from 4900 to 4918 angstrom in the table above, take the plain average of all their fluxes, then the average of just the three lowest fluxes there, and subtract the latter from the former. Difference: 0.038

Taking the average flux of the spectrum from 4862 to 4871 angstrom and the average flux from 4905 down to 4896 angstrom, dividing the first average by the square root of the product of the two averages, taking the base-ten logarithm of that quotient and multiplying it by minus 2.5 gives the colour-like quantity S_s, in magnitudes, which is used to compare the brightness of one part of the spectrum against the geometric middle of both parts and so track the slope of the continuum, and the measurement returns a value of 0.09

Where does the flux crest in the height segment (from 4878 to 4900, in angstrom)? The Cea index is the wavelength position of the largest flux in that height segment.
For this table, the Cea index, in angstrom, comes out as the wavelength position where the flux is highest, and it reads 4894.43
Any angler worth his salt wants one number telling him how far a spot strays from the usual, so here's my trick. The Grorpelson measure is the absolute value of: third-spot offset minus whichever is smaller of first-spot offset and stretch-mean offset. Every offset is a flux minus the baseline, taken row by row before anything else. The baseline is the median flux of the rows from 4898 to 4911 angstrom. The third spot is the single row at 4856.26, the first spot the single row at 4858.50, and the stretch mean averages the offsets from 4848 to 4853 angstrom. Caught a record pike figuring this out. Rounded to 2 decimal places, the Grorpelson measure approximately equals 0.11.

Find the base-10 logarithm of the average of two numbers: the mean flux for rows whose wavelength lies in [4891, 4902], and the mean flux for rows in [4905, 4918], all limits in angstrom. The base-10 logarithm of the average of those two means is 0.300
